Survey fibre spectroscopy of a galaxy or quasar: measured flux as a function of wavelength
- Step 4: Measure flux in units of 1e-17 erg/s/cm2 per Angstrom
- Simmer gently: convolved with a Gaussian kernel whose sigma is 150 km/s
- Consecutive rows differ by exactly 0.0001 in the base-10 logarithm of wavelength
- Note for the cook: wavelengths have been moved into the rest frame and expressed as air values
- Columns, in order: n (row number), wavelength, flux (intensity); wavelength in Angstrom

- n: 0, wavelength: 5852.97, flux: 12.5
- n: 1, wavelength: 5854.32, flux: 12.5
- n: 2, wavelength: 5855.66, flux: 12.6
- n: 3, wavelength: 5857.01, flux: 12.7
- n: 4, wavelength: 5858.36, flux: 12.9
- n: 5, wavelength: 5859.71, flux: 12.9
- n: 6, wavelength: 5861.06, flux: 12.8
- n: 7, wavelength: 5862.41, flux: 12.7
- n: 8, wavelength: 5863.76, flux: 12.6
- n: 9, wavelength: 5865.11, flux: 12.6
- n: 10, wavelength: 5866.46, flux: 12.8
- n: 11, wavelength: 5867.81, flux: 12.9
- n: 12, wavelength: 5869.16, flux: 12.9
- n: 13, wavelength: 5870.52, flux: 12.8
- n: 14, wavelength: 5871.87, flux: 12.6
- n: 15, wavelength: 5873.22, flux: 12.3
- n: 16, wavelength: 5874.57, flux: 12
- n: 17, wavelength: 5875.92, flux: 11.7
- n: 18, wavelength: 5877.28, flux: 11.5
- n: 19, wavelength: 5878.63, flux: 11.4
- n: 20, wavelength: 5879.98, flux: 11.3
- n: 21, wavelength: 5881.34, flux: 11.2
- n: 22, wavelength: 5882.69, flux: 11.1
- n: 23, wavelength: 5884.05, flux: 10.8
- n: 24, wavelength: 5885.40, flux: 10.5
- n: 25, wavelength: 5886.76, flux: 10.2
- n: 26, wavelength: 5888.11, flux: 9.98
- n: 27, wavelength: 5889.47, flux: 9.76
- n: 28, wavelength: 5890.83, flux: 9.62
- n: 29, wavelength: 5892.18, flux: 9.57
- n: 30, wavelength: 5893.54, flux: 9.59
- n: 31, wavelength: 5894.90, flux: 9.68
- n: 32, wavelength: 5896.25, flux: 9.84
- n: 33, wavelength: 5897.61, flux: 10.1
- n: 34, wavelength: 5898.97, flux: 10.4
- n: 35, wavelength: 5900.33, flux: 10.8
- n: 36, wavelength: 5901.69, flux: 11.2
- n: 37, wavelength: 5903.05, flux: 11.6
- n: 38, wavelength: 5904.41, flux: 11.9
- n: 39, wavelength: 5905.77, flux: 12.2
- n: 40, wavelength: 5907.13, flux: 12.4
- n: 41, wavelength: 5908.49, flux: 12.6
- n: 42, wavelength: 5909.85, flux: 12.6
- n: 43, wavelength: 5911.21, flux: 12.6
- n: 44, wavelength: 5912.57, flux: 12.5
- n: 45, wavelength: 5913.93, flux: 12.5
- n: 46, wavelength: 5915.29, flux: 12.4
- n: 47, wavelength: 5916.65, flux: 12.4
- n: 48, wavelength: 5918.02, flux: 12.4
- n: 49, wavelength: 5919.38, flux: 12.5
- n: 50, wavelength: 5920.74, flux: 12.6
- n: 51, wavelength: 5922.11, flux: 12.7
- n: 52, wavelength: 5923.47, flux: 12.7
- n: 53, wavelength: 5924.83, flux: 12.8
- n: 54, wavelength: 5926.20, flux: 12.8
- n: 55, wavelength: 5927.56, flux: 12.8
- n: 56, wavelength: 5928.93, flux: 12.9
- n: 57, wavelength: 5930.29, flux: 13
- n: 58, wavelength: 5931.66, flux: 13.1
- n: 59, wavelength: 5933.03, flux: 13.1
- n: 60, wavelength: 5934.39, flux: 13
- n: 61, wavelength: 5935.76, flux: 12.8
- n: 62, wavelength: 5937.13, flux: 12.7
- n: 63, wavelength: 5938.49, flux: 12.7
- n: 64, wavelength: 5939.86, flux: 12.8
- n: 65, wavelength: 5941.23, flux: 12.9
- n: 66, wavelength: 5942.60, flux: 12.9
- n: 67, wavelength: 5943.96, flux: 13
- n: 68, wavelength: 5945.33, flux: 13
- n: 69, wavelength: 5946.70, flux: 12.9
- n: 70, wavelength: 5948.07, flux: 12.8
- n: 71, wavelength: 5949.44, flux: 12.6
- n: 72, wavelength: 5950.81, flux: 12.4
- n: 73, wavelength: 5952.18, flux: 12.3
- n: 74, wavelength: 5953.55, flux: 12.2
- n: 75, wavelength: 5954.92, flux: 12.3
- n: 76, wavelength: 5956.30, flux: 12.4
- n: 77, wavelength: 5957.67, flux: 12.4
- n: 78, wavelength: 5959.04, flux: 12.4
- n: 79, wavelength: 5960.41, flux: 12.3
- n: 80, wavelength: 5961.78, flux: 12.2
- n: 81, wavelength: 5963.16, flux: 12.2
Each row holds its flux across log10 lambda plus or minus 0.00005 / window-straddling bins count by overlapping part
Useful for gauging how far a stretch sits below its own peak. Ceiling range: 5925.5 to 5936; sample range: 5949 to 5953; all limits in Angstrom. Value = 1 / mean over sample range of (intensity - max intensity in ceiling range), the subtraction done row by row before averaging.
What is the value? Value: -1.5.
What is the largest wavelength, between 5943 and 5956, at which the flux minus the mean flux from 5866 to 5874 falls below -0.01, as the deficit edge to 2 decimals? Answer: 5954.92 Angstrom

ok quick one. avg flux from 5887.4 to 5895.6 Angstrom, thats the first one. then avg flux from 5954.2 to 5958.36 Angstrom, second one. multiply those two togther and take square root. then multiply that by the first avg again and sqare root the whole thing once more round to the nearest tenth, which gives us 10.3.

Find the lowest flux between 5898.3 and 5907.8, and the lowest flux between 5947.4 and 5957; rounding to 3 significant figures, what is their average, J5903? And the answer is 11.3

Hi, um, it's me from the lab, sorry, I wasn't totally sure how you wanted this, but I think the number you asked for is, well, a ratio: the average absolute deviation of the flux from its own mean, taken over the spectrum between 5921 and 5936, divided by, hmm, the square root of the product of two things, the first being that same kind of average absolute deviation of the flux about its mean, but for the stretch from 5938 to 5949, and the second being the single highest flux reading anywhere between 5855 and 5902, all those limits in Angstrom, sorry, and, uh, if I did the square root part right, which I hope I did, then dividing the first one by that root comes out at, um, 0.12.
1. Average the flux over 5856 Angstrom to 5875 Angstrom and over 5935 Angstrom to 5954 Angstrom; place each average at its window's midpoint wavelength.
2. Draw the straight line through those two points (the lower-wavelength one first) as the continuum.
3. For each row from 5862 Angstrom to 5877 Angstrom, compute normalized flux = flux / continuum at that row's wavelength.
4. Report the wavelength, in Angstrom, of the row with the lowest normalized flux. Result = 5875.92 Angstrom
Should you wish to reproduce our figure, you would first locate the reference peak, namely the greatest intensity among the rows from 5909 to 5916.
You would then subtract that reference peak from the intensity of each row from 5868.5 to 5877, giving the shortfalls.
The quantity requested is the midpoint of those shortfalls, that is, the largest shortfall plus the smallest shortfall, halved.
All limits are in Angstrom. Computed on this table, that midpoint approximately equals -0.30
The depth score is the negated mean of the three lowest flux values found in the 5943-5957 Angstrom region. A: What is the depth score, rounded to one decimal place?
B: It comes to -12.3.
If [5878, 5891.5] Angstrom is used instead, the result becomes -9.8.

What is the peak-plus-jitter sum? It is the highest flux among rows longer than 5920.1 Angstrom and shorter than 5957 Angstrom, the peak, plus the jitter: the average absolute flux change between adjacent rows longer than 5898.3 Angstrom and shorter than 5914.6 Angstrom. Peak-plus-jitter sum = 13.3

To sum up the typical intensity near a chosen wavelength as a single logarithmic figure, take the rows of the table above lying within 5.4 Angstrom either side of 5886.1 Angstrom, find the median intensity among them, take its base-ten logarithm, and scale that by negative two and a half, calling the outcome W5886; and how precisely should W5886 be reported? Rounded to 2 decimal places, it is -2.54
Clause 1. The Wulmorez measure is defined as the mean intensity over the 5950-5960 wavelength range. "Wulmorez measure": 12.3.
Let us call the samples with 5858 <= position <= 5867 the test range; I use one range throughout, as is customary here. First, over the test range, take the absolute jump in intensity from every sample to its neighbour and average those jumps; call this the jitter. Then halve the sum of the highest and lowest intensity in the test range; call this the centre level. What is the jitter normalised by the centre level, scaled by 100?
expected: 0.65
